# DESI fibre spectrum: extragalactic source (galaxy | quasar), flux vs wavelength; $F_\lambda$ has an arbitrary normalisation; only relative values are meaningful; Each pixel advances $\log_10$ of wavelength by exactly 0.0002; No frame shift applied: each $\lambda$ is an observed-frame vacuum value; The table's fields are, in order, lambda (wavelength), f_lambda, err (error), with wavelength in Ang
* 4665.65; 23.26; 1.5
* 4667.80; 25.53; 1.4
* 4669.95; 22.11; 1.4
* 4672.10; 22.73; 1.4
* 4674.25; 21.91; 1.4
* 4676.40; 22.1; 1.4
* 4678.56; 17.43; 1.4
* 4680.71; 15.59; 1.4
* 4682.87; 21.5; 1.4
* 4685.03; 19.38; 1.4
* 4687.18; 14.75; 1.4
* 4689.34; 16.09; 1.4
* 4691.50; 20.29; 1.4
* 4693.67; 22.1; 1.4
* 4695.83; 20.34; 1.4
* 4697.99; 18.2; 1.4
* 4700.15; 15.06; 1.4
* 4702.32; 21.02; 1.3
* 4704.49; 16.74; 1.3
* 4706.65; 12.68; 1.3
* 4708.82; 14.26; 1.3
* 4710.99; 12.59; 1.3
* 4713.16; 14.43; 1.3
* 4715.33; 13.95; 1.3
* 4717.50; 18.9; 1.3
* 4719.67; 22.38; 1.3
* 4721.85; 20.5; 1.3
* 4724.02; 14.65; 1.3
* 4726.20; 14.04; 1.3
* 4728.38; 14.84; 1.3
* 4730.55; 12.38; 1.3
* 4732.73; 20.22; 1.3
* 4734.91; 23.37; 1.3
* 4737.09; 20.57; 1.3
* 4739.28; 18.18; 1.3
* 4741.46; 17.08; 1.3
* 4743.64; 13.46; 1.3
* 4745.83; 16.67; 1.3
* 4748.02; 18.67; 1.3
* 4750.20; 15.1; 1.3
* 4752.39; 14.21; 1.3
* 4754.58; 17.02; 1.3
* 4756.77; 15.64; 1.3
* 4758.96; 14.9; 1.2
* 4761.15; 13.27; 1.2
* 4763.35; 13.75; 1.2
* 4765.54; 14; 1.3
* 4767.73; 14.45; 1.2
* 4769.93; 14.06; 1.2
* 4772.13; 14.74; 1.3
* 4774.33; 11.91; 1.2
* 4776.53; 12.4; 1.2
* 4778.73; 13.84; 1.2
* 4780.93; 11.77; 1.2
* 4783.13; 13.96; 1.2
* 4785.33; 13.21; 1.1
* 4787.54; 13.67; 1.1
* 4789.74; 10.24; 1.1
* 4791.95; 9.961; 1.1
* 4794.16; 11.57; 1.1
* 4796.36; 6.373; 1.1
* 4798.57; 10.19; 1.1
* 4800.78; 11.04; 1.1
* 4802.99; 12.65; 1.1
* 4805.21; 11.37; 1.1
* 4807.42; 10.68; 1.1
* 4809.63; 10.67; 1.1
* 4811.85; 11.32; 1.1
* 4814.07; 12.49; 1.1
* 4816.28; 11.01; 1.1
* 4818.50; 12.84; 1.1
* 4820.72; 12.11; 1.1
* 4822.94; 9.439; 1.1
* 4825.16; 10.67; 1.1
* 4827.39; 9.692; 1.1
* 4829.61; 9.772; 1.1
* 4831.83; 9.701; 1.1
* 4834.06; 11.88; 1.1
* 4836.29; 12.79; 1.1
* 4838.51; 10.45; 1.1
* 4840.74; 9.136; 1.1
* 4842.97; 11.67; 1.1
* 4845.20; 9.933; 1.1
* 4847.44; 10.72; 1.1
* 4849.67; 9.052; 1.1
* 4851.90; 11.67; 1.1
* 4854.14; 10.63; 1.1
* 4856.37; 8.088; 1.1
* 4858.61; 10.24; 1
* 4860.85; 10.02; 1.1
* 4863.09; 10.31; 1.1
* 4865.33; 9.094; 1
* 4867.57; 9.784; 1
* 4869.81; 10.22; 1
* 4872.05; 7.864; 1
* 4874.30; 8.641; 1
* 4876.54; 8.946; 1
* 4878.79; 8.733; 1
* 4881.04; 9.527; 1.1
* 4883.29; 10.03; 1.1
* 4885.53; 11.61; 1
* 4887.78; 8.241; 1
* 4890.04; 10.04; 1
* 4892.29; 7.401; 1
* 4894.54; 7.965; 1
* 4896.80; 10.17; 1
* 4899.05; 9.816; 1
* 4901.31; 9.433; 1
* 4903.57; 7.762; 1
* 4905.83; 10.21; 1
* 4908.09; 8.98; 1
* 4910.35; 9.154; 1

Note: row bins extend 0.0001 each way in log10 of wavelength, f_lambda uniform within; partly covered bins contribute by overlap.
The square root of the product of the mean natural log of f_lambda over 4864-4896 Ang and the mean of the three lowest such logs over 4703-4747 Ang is 2.36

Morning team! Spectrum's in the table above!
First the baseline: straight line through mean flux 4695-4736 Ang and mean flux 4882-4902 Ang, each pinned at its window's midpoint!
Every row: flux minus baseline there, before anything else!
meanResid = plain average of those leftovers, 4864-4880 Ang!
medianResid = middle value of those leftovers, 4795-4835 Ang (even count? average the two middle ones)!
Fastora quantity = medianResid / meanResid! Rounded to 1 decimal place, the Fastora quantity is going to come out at 1.6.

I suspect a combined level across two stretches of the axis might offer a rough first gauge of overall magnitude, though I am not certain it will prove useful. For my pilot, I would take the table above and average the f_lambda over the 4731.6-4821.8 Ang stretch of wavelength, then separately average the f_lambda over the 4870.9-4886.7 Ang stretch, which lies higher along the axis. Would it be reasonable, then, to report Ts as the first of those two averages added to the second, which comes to 23.1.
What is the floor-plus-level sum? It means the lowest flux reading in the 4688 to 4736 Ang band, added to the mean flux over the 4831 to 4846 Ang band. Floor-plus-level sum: 23.2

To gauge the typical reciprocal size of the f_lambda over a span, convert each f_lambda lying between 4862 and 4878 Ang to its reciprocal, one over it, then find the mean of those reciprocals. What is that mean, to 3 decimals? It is 0.109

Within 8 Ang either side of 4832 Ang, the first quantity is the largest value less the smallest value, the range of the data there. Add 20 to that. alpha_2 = 23.1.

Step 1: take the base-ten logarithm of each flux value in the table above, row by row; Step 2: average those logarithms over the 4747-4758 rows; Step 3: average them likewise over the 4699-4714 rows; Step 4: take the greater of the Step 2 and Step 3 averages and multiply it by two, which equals 2.41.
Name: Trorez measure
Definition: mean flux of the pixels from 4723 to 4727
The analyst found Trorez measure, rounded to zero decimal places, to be 14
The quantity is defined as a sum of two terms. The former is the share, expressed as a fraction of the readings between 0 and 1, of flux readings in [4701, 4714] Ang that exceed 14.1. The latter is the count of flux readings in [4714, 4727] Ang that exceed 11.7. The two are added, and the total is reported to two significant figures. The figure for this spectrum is 6.7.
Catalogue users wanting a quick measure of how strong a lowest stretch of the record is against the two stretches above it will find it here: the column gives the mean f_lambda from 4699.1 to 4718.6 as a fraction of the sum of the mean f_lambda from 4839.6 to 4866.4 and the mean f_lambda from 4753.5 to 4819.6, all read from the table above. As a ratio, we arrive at 0.69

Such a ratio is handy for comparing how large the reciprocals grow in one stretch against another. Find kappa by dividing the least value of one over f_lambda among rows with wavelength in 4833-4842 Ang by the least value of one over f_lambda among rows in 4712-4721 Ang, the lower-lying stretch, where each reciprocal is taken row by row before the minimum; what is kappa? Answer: 1.75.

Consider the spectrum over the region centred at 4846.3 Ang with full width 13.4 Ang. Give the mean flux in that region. 10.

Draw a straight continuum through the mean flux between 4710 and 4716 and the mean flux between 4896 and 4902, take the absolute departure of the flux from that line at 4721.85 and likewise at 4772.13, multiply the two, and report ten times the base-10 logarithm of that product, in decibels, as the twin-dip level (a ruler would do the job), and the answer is 12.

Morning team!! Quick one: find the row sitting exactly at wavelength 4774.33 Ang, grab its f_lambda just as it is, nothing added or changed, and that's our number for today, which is 11.91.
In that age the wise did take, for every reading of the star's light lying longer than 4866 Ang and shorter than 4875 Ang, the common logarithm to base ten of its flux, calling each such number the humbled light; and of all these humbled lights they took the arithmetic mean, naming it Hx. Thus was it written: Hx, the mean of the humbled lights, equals 0.96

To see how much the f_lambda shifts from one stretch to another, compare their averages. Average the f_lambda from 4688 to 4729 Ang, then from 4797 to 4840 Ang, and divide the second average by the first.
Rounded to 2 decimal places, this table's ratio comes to 0.65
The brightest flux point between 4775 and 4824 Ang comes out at 13.96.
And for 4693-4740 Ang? 23.37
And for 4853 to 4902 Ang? 11.61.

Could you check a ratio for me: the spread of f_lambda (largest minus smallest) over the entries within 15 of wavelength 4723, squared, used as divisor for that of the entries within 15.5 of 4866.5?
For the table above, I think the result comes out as 0.032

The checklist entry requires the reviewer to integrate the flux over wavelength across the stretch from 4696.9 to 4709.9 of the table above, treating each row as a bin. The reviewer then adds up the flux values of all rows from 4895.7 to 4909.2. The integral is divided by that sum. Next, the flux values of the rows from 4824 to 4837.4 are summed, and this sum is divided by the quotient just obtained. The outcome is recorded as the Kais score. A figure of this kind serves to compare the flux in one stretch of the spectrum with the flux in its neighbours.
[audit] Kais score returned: 17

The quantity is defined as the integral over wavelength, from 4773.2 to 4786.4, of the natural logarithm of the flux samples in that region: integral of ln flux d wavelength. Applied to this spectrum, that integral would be 33.7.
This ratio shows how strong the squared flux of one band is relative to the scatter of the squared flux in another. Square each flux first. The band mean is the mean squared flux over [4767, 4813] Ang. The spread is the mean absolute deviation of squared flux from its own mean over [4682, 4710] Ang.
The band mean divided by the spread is 1.5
